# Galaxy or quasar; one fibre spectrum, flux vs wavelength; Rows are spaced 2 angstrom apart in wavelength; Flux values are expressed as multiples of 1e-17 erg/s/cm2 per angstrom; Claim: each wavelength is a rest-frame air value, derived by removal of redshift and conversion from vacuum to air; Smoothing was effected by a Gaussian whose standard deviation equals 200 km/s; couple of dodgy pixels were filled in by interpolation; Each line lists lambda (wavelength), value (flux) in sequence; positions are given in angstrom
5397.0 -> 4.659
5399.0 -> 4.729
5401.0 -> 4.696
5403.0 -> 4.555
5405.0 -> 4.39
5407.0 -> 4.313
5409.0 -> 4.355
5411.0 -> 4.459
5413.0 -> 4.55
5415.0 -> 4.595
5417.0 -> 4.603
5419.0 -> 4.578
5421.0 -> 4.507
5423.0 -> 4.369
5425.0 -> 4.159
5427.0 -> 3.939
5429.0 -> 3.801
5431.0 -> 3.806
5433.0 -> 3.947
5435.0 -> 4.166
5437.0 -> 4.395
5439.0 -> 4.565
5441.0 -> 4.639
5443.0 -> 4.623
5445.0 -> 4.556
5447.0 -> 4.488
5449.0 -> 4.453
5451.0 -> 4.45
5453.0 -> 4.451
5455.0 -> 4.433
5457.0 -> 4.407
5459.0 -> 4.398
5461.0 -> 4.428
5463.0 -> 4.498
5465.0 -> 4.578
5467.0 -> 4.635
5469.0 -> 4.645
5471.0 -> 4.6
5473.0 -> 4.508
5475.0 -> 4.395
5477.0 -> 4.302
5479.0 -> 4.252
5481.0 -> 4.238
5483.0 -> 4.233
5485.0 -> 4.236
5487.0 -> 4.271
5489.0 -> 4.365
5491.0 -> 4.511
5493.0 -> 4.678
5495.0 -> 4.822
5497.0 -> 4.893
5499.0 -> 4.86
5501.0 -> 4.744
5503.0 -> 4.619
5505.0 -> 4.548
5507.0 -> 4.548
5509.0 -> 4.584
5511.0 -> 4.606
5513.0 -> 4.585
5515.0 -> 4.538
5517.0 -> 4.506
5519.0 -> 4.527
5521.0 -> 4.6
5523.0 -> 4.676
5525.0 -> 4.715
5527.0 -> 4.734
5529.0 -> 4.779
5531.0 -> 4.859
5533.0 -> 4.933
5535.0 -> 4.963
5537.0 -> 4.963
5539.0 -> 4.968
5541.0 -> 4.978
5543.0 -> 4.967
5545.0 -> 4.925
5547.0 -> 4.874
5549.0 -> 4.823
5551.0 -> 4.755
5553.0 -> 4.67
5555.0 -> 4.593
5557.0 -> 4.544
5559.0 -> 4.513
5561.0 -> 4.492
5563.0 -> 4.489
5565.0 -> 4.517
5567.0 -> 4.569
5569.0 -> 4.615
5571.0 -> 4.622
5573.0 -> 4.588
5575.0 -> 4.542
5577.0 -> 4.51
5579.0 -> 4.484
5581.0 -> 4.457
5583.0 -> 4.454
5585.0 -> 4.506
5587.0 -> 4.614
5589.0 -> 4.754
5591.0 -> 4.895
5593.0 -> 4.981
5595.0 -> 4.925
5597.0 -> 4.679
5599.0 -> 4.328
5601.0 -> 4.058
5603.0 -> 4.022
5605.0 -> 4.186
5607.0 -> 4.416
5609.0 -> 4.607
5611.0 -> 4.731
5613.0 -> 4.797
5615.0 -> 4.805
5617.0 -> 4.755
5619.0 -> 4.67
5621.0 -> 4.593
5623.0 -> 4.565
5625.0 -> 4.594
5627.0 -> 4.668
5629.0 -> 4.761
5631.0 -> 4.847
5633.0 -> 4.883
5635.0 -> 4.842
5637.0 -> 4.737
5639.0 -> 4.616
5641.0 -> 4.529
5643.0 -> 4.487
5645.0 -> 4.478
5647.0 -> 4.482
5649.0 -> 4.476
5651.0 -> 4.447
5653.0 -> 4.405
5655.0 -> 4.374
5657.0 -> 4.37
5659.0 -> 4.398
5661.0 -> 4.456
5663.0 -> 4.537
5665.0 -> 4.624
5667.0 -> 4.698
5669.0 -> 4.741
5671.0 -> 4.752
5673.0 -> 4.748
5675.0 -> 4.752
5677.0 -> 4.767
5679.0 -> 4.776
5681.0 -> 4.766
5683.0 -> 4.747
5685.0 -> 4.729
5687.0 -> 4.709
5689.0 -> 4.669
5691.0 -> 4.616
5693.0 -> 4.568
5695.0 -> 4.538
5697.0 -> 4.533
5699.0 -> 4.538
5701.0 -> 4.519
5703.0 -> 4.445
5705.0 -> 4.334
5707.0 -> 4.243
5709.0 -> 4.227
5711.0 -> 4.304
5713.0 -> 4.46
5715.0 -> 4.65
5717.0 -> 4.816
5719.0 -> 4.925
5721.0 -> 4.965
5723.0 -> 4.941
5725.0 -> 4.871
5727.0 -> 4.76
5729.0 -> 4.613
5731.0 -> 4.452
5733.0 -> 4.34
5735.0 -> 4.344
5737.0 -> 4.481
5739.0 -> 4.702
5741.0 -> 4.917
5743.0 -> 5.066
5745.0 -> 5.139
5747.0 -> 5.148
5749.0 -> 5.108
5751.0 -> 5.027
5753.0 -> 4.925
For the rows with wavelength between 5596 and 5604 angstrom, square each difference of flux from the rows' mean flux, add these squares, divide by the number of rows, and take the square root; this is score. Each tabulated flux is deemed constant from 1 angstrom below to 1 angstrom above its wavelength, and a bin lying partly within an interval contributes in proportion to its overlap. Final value 0.26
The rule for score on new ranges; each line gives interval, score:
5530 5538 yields 0.04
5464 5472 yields 0.03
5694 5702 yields 0.01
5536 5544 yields 0.01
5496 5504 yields 0.11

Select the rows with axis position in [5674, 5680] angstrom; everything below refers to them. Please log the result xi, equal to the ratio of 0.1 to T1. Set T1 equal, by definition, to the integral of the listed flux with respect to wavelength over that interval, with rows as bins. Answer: 0.0035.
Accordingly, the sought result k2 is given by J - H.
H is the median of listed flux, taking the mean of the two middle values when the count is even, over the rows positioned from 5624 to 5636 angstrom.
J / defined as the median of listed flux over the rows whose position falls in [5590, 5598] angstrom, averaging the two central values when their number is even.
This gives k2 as 0.1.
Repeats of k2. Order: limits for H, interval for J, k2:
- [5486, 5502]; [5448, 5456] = -0.3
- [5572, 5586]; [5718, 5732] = 0.4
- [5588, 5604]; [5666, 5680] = 0.0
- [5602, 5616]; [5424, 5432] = -0.7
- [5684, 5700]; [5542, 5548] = 0.3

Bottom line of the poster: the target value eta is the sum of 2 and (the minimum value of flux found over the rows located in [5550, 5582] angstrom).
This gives 6.46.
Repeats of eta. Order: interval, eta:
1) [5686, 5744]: 6.23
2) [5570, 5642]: 6.02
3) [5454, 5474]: 6.40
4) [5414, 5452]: 5.80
